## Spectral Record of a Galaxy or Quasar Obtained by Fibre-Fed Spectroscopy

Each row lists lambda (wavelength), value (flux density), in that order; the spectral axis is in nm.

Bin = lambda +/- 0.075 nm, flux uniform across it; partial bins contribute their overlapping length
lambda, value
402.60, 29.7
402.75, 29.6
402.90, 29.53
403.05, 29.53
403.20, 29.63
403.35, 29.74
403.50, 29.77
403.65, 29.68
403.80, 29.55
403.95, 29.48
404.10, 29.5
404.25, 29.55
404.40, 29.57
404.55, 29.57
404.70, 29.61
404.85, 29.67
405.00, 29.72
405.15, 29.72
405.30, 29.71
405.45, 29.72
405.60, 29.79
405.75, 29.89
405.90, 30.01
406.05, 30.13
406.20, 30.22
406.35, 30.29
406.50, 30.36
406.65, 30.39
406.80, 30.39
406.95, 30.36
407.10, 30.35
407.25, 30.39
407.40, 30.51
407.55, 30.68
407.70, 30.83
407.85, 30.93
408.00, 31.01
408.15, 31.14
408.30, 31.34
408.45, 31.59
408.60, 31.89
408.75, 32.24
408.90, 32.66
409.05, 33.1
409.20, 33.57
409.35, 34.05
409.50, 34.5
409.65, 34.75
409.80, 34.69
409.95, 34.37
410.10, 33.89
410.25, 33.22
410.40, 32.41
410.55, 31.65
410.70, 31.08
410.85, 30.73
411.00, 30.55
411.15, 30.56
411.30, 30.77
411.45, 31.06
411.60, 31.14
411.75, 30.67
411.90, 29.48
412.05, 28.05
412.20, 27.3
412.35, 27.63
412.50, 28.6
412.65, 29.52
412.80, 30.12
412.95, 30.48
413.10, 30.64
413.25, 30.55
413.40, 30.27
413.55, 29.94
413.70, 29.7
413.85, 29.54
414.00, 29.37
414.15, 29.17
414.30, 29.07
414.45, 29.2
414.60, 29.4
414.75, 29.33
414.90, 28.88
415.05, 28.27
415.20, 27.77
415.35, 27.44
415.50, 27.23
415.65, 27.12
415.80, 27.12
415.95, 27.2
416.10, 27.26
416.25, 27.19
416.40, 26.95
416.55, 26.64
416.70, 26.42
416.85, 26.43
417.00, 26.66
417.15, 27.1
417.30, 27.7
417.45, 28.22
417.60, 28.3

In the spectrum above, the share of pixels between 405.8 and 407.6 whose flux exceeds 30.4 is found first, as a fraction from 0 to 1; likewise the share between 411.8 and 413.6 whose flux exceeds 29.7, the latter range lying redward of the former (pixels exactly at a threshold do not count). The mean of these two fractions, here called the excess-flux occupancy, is 0.3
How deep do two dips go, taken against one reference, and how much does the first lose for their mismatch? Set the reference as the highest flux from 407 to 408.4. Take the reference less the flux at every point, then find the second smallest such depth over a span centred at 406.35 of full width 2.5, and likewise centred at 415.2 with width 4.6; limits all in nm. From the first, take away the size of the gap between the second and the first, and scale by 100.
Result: 79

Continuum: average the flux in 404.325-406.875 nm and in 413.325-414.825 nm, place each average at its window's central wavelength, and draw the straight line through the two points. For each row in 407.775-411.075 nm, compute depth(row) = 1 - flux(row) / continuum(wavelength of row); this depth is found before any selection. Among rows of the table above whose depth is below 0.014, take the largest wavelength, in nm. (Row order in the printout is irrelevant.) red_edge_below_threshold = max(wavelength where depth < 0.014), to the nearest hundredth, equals 411.00 nm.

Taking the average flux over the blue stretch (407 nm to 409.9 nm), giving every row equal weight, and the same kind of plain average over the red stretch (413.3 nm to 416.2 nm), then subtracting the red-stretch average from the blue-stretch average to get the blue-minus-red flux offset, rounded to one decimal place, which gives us 3.5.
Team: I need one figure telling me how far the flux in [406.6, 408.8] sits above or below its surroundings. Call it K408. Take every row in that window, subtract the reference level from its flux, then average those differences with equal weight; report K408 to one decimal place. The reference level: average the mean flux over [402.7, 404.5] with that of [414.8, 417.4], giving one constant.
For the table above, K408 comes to 2.5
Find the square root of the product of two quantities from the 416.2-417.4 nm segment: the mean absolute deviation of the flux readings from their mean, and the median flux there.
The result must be 3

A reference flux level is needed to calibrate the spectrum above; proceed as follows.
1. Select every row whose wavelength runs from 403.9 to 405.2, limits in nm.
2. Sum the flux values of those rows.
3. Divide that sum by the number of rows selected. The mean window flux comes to 29.6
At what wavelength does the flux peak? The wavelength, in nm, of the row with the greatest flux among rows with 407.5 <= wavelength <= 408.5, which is 408.45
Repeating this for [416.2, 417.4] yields 417.30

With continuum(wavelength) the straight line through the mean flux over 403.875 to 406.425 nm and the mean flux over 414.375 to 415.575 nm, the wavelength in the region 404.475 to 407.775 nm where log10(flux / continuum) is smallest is 404.55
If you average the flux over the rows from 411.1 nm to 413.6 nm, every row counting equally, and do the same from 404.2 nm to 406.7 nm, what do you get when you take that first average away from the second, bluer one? 0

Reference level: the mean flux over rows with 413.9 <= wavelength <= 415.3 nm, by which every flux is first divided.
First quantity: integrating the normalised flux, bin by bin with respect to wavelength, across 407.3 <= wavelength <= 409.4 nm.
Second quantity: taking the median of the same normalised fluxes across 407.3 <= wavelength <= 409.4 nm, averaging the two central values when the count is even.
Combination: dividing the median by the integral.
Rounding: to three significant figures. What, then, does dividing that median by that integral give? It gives 0.471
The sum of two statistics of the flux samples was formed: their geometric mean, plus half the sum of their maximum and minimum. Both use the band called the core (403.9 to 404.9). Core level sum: 59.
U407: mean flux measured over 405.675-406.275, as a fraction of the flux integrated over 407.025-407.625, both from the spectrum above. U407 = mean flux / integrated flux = 1.64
